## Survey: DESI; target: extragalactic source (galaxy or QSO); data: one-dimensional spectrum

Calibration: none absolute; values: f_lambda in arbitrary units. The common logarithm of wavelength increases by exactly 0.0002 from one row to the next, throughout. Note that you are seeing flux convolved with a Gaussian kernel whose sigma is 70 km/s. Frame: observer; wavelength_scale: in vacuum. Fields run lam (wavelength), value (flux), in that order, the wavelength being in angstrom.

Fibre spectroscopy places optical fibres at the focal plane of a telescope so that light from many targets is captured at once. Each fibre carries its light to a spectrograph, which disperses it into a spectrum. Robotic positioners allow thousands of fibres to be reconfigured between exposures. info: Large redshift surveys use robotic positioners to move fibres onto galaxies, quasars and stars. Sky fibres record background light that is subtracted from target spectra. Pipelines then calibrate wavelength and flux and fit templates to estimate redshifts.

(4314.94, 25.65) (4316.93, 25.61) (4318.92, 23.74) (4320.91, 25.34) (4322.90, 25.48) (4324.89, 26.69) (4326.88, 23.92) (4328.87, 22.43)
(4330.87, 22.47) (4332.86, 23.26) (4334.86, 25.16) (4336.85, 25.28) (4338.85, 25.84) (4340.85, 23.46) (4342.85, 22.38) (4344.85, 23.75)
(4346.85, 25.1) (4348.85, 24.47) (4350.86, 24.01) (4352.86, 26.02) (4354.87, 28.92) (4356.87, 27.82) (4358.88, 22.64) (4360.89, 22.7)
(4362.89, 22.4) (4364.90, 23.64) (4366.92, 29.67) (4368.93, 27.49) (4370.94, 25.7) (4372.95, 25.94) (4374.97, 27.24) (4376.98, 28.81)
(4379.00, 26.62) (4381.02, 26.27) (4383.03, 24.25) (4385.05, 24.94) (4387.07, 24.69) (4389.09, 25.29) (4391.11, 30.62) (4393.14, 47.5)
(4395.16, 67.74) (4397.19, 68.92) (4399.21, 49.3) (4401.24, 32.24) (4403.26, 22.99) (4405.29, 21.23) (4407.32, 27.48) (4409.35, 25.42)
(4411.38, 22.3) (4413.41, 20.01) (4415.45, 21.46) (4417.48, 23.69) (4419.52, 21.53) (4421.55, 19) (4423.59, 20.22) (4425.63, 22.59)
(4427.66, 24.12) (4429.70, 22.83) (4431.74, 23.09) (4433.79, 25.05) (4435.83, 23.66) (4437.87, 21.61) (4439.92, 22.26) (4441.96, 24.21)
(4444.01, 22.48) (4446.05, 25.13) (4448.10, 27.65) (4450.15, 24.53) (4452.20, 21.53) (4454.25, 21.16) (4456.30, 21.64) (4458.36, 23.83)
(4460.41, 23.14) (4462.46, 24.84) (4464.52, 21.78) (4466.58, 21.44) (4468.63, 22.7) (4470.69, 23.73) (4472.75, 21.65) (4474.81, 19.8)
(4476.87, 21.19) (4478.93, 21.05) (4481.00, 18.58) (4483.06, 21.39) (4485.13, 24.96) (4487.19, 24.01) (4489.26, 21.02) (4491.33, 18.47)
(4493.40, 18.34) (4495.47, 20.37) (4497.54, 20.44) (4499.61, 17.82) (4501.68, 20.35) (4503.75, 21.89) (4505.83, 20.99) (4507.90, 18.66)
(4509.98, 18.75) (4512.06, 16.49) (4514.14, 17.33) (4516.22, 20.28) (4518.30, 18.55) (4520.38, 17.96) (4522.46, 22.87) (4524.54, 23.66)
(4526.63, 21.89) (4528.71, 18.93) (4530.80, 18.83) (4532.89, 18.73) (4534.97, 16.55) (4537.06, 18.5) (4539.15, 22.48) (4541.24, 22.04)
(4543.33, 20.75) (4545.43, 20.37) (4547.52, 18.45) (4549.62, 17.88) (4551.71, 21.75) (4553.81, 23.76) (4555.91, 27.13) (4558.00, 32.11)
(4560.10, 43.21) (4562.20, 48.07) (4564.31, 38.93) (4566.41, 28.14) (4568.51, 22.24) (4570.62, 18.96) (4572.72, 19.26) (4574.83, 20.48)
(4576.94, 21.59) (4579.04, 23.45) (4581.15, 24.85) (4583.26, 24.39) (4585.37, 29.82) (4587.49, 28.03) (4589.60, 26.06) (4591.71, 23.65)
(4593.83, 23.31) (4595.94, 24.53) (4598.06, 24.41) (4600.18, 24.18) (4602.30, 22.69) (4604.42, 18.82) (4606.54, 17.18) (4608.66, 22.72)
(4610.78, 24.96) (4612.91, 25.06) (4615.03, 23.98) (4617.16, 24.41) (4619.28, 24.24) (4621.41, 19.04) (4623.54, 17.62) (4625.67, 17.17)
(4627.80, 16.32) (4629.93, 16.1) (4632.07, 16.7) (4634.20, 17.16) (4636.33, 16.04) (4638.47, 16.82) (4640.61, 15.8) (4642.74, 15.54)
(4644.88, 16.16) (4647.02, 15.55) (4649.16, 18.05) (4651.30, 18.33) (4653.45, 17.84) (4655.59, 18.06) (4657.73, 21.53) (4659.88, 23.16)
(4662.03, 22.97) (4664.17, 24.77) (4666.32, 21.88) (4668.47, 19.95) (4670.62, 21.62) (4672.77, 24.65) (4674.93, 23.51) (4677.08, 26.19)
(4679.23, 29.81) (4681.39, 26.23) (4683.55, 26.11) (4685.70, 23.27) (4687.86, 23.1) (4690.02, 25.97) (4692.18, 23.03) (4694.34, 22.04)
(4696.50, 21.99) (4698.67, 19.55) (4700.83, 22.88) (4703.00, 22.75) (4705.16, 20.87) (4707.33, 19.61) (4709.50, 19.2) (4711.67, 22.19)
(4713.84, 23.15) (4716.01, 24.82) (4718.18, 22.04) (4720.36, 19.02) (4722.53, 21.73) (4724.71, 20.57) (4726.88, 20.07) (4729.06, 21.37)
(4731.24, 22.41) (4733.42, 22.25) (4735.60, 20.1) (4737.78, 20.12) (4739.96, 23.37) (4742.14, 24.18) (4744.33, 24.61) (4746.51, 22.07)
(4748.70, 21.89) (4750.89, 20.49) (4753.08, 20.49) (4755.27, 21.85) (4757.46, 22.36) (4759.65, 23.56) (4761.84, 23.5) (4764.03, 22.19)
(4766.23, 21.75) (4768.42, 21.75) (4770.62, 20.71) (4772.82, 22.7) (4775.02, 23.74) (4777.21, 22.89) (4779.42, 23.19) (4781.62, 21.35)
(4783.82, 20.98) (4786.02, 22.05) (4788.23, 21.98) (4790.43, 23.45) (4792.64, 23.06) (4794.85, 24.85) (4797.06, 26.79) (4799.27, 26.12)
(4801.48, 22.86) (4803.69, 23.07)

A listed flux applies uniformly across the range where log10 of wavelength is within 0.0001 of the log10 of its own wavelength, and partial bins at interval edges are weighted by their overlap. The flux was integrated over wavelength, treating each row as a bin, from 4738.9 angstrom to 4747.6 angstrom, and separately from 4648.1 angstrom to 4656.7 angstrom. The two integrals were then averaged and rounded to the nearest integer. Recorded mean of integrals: 180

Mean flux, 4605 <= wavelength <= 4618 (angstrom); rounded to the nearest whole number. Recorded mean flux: 23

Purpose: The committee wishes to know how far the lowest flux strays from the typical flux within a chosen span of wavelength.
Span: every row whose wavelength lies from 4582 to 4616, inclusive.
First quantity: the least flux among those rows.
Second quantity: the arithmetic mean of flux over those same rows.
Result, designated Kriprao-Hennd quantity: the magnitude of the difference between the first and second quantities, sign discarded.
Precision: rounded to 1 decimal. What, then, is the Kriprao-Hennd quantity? 6.8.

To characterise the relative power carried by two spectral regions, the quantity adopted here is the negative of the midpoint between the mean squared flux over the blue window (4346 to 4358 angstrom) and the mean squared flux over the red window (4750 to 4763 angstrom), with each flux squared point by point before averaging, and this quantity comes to -585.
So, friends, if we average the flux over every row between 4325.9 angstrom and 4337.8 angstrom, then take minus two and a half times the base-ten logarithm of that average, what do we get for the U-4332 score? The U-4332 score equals -3.44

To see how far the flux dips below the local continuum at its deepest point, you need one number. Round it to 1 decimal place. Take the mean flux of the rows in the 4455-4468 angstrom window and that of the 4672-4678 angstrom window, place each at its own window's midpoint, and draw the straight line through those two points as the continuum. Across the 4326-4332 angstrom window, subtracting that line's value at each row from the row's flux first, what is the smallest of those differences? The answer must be 0.9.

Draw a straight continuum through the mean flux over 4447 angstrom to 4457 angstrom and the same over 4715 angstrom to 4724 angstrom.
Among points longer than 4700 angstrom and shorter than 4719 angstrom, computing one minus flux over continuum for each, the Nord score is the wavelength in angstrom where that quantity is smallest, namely 4716.01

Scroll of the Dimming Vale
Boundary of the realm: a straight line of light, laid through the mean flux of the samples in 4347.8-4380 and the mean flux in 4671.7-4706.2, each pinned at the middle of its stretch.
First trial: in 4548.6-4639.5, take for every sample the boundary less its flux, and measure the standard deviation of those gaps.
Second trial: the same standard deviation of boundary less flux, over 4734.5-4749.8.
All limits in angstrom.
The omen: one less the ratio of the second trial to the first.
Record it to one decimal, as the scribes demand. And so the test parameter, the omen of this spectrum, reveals 0.7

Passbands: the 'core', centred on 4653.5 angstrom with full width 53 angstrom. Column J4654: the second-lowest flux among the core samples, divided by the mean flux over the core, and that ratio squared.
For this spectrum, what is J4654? 0.62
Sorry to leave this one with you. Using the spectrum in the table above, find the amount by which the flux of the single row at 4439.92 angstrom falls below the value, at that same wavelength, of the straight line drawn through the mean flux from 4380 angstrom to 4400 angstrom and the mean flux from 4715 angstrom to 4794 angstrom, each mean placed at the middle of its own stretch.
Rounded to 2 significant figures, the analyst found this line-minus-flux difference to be 14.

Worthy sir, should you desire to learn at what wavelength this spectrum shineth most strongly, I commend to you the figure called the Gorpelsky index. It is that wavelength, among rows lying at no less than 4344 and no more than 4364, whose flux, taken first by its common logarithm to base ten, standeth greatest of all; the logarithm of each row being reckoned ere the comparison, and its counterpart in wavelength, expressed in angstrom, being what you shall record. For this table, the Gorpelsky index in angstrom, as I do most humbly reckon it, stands 4354.87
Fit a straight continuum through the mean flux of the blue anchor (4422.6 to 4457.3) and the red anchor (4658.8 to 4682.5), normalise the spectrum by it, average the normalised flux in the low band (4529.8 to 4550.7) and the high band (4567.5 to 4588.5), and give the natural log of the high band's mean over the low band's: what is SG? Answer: 0.17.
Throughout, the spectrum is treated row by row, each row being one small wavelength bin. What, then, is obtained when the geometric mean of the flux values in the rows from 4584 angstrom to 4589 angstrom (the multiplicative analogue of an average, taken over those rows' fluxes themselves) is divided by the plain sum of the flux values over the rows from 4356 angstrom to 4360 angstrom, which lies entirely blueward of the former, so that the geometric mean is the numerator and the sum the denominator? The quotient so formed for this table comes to 0.57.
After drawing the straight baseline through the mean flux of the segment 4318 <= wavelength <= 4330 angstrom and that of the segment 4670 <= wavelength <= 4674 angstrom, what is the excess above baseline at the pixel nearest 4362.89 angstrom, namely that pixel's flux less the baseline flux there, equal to -2.0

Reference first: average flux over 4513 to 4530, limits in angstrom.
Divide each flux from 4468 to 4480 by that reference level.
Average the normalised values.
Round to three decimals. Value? 1.074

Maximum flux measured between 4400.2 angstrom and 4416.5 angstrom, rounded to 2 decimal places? 32.24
